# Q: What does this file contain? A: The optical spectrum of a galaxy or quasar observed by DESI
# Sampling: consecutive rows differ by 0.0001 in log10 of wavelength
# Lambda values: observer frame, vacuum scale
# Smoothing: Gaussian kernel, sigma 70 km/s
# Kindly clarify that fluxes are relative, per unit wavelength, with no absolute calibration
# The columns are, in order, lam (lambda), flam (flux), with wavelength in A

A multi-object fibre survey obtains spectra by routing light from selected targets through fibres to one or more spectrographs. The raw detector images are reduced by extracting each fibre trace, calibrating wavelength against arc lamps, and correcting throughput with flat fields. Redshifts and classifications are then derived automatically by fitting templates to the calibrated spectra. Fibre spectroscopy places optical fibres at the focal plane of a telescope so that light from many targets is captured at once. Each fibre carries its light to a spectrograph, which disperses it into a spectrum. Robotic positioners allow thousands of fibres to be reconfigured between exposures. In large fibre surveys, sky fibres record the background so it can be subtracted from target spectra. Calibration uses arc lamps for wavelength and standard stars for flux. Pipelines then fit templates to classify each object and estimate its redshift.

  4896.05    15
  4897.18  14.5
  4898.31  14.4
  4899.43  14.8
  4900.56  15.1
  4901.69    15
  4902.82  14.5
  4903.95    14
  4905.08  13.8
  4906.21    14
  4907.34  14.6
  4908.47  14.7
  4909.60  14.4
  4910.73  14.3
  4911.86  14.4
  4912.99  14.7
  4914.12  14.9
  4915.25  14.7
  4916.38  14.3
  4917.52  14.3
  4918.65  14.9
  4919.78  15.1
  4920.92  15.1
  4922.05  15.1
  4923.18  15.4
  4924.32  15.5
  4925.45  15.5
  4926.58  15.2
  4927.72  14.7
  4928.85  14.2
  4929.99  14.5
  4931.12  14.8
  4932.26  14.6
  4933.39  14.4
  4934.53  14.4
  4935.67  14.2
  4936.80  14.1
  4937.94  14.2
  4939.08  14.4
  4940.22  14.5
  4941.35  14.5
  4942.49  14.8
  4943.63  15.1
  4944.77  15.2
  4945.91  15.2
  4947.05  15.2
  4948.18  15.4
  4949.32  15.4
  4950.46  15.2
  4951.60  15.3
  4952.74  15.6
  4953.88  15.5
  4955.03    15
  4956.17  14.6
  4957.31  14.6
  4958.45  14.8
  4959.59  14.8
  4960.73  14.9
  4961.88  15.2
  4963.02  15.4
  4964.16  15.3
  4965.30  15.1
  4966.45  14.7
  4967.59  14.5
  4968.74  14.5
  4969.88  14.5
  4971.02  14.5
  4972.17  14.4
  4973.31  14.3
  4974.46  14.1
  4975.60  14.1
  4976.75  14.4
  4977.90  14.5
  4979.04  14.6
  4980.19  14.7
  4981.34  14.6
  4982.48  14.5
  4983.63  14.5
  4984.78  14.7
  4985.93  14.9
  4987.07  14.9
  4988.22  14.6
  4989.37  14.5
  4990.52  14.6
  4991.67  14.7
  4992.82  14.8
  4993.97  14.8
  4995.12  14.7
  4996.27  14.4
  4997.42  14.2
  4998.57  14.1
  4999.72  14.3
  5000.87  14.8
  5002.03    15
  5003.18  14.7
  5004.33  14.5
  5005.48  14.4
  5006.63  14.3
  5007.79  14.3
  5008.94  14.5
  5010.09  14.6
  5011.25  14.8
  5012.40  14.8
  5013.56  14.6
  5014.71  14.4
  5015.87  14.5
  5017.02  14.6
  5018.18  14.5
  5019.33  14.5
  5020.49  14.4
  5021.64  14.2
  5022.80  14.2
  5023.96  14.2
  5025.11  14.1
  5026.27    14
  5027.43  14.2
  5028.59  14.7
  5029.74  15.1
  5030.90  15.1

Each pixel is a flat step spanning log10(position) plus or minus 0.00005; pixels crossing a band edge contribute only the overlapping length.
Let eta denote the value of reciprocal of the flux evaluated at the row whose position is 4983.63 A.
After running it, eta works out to 0.0690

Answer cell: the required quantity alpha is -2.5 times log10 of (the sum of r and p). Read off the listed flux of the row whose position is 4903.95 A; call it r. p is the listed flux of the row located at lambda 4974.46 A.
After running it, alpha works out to -3.622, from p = 14.1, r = 14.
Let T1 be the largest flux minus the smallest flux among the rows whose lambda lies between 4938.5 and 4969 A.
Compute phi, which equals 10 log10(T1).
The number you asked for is 0.8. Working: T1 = 1.20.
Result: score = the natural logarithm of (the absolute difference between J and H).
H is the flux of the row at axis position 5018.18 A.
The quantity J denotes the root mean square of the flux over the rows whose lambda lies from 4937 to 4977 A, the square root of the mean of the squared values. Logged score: -1.08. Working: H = 14.5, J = 14.8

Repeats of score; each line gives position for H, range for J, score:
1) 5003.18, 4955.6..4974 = -2.82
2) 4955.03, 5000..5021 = -0.84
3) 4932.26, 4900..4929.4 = -2.16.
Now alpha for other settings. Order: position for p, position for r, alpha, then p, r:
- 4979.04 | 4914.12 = -3.675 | 14.6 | 14.9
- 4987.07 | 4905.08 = -3.645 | 14.9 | 13.8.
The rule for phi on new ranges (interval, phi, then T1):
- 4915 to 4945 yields 1.5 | 1.40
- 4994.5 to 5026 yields -0.5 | 0.90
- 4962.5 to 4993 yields 1.1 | 1.30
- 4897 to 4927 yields 2.3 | 1.70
